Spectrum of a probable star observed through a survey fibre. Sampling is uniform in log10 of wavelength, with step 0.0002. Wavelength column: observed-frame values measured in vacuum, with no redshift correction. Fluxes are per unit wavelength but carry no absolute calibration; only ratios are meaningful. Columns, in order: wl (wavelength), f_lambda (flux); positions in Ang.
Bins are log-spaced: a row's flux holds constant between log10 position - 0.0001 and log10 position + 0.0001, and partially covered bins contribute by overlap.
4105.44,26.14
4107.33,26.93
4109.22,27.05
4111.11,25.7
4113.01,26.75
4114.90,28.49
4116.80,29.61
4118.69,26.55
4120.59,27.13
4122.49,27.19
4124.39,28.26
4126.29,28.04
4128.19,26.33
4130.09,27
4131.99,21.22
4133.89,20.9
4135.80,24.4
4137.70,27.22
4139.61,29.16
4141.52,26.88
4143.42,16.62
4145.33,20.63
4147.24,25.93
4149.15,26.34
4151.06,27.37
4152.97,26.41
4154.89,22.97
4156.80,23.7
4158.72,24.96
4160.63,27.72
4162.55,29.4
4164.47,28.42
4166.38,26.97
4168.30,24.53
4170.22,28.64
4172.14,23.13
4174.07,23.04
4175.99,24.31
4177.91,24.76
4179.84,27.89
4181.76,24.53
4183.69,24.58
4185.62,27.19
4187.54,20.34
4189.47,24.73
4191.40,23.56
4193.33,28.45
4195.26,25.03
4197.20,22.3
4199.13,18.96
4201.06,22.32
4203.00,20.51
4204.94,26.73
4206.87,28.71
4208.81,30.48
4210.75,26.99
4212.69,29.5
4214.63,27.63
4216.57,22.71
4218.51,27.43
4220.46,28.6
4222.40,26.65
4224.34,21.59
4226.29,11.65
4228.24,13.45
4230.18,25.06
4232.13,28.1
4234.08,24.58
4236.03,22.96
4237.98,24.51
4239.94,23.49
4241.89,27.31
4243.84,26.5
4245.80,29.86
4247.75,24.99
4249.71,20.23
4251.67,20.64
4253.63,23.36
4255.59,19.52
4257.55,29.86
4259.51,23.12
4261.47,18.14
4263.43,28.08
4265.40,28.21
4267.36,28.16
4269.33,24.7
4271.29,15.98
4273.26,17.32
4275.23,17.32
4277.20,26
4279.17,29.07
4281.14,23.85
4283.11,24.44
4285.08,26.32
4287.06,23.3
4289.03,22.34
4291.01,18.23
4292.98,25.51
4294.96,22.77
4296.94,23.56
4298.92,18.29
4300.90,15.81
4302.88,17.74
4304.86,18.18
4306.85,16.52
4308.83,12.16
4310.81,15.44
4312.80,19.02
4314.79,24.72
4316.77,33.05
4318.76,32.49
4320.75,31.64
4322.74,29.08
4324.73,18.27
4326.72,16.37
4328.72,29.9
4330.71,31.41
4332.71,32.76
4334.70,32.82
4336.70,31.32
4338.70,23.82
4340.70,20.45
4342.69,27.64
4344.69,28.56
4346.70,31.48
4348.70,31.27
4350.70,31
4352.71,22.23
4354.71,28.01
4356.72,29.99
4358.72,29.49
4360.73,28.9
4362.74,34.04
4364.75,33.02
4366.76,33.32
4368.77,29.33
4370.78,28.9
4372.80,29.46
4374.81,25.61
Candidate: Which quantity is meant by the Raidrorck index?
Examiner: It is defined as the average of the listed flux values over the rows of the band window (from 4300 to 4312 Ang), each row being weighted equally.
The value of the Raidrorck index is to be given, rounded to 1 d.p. 16.0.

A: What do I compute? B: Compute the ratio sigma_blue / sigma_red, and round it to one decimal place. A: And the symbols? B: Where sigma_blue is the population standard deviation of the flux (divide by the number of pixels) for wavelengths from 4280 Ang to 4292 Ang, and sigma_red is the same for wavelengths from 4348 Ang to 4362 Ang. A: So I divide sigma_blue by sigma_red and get 0.9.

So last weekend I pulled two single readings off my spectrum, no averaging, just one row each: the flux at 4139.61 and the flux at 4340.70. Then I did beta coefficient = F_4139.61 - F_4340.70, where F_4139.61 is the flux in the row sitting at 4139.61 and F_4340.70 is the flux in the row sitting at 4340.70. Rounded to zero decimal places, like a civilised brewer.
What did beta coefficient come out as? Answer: 9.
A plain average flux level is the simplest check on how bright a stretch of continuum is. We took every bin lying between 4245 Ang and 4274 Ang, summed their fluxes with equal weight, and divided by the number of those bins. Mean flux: 23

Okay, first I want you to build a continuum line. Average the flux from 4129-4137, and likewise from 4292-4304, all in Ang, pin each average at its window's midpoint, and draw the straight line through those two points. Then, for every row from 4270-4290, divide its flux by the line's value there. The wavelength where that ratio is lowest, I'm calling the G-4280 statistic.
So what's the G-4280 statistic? 4271.29 Ang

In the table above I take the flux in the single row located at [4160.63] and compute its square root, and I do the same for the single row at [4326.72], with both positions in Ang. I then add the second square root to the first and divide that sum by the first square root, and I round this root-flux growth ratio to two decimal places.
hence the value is 1.77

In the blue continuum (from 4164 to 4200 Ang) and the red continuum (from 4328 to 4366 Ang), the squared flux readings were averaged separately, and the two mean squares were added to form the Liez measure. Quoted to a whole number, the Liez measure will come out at 1498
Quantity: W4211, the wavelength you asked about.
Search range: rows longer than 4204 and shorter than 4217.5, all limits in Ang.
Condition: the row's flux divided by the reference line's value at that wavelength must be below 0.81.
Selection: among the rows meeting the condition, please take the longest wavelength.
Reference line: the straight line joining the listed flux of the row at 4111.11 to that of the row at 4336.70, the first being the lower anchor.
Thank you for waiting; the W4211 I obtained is 4216.57 Ang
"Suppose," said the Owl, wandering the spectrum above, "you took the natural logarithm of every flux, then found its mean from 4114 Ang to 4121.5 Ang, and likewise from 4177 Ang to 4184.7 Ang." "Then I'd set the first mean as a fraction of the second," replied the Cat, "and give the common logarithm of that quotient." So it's 0.013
